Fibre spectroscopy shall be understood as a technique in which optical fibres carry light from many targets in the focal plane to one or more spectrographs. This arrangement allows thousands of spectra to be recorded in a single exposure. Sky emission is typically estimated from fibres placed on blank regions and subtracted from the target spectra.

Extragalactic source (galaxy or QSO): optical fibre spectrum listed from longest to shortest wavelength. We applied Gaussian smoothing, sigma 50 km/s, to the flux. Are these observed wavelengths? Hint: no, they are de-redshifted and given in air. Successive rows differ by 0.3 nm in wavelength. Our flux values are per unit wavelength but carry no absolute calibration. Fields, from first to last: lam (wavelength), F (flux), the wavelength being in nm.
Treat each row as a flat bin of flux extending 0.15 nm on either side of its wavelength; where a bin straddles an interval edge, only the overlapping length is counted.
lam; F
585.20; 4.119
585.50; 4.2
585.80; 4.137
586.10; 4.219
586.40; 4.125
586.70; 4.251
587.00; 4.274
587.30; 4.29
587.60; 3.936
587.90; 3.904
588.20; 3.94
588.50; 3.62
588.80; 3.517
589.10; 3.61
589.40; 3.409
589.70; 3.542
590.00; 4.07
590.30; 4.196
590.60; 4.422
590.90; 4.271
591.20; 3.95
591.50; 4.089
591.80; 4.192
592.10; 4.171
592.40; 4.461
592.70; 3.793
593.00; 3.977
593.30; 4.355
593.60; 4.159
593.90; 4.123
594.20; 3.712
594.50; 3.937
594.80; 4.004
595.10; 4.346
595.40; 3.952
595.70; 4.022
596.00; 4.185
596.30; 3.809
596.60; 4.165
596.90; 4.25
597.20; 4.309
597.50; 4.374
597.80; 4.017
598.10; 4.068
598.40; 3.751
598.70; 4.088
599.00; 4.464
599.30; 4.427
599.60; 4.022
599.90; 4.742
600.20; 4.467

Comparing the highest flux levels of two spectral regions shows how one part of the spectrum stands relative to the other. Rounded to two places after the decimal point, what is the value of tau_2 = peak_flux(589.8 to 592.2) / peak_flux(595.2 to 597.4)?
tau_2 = 1.03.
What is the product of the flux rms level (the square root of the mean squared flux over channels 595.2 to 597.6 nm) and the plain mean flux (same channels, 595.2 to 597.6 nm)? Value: 17.10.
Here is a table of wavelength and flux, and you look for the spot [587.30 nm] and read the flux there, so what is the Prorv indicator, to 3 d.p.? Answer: 4.290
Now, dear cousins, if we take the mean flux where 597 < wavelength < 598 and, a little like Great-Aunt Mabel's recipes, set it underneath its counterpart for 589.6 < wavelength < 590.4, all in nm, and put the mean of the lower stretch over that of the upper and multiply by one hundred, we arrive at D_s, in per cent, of 93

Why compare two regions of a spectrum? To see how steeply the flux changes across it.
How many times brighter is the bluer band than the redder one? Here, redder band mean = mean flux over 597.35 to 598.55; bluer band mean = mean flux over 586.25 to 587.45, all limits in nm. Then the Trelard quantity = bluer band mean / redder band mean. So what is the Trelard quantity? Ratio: 1.05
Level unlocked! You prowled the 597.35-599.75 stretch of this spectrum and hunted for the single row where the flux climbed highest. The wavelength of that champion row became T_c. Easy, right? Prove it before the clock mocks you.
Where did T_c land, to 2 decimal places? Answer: 599.00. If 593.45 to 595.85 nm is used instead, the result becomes 595.10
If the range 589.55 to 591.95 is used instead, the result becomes 590.60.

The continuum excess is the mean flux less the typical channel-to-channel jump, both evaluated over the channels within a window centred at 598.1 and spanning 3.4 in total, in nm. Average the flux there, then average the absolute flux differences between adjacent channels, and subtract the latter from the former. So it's 3.97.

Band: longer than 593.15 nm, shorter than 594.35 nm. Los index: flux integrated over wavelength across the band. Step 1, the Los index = 4.90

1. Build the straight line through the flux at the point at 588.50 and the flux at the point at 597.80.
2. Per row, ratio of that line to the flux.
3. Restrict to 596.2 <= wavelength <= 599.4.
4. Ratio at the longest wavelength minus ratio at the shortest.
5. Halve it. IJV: -0.058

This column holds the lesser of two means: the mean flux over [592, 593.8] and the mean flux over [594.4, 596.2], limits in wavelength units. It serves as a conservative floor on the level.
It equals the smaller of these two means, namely 4.07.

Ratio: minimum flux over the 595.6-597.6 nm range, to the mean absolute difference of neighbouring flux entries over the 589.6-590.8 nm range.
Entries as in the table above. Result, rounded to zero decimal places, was 13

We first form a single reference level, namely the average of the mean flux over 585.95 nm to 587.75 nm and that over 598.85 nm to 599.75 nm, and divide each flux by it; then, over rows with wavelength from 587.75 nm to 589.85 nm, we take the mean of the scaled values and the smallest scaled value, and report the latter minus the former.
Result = -0.06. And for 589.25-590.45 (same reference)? -0.09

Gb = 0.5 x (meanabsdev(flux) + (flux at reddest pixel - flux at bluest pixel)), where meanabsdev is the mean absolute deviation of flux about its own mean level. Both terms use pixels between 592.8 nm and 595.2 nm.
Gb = 0.27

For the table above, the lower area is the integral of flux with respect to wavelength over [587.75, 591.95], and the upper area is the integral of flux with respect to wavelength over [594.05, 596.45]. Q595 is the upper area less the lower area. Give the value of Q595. -7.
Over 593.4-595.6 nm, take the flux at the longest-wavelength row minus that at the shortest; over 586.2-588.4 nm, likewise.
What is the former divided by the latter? 1.1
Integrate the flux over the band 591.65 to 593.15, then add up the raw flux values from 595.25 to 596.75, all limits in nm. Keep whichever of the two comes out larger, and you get 20.1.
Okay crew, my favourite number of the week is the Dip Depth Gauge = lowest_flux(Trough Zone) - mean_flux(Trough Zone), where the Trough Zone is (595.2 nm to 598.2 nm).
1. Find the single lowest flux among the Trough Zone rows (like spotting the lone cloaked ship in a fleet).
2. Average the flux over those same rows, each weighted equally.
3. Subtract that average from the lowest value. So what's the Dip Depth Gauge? -0.31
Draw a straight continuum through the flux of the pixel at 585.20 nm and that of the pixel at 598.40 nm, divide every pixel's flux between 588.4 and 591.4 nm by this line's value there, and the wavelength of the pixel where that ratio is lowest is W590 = 589.40 nm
